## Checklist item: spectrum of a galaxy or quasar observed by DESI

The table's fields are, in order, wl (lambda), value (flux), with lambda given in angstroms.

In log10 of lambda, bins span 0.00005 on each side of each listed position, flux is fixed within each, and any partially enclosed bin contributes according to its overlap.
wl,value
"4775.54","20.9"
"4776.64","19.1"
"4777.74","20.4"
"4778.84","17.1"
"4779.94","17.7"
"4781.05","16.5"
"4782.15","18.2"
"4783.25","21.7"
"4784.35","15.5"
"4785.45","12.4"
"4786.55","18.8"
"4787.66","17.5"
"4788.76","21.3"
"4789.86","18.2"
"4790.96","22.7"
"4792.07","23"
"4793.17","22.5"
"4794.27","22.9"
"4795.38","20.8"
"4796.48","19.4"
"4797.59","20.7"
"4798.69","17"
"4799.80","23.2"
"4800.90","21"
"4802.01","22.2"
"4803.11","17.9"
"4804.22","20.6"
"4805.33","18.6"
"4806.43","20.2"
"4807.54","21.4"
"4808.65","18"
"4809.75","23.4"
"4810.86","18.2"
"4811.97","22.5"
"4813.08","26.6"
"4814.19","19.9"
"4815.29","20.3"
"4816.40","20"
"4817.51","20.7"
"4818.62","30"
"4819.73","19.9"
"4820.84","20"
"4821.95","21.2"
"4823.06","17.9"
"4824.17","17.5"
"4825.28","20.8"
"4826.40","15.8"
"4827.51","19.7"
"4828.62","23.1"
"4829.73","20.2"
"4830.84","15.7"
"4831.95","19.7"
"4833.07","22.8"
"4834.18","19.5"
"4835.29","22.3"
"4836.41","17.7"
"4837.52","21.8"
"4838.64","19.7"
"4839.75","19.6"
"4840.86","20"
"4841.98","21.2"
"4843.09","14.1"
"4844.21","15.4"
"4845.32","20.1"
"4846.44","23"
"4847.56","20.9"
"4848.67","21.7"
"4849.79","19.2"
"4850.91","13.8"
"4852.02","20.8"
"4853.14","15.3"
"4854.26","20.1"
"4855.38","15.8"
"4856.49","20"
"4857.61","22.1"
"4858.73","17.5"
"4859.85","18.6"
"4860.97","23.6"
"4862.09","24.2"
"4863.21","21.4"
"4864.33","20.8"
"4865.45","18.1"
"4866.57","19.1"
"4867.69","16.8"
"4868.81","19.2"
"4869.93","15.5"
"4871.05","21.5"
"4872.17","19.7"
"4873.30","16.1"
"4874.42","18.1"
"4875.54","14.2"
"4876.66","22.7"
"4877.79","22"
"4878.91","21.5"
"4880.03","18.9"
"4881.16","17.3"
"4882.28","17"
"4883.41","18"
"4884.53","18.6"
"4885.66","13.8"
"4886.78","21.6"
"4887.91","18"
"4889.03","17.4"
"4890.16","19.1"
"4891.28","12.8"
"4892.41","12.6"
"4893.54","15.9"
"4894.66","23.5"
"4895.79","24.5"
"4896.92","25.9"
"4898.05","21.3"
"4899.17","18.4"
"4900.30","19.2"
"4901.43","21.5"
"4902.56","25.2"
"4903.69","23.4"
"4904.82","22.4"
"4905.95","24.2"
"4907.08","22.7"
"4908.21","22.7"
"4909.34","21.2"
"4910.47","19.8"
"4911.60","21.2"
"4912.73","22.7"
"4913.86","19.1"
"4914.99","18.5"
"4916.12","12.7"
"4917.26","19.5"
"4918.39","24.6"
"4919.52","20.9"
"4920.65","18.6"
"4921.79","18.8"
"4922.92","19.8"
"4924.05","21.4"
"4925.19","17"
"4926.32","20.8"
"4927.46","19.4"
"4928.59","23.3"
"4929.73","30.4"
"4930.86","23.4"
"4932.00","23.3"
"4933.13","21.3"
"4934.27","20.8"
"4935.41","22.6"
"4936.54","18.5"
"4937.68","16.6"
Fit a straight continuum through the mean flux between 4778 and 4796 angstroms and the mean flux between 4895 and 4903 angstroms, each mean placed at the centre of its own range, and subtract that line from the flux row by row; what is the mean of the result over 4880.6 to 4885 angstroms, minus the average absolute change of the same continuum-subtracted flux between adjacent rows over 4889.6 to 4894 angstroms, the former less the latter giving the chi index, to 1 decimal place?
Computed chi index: -7.4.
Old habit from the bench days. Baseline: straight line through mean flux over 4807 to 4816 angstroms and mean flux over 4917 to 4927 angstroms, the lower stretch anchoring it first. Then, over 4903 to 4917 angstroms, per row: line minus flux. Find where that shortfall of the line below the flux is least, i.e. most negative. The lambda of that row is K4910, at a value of 4905.95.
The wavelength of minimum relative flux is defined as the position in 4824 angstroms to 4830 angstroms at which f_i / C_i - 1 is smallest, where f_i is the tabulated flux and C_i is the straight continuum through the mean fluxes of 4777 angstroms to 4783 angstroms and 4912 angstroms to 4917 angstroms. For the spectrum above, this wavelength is 4826.40 angstroms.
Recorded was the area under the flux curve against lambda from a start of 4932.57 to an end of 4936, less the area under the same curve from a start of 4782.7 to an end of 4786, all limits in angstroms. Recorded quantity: 19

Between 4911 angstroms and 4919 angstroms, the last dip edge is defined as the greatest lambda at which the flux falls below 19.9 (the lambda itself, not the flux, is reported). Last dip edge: 4917.26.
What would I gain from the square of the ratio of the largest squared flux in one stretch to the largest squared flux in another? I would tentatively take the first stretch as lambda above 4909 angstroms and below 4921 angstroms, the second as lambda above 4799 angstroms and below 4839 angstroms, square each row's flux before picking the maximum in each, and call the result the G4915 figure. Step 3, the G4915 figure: 0.5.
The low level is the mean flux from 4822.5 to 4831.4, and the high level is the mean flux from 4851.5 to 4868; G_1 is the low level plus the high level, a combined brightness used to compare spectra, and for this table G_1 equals 38.5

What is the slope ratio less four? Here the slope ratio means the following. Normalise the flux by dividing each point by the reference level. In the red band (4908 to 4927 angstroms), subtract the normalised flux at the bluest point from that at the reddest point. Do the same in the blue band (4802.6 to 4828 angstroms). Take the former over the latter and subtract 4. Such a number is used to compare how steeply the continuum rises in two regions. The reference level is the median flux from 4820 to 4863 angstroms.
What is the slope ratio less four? -5.06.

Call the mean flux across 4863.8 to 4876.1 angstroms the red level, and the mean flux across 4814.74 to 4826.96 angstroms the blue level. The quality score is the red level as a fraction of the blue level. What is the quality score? 0.89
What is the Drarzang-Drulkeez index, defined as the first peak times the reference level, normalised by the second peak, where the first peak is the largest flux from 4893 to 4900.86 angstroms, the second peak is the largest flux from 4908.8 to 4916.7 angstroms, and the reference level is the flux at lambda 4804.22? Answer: 24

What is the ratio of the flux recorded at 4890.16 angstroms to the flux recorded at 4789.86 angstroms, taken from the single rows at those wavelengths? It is 1.05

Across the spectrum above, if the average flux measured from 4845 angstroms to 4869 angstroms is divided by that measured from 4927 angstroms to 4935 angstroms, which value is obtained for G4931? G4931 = 0.85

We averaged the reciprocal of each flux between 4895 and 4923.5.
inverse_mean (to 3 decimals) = 0.048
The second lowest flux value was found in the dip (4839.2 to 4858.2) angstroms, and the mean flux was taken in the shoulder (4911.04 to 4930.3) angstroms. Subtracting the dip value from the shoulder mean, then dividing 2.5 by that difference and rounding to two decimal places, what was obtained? 0.39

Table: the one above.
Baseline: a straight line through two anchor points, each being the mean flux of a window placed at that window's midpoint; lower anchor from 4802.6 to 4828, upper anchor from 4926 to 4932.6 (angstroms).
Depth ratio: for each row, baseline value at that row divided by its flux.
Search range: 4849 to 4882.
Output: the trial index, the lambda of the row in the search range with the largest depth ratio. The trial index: 4875.54 angstroms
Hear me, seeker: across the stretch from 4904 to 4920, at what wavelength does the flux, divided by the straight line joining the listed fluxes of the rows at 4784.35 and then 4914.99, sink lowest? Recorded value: 4916.12 angstroms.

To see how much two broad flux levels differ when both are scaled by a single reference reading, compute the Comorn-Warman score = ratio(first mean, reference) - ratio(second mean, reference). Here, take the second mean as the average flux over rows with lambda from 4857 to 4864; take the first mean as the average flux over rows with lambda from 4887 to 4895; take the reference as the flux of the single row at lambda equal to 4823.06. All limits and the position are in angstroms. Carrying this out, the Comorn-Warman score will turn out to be -0.23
